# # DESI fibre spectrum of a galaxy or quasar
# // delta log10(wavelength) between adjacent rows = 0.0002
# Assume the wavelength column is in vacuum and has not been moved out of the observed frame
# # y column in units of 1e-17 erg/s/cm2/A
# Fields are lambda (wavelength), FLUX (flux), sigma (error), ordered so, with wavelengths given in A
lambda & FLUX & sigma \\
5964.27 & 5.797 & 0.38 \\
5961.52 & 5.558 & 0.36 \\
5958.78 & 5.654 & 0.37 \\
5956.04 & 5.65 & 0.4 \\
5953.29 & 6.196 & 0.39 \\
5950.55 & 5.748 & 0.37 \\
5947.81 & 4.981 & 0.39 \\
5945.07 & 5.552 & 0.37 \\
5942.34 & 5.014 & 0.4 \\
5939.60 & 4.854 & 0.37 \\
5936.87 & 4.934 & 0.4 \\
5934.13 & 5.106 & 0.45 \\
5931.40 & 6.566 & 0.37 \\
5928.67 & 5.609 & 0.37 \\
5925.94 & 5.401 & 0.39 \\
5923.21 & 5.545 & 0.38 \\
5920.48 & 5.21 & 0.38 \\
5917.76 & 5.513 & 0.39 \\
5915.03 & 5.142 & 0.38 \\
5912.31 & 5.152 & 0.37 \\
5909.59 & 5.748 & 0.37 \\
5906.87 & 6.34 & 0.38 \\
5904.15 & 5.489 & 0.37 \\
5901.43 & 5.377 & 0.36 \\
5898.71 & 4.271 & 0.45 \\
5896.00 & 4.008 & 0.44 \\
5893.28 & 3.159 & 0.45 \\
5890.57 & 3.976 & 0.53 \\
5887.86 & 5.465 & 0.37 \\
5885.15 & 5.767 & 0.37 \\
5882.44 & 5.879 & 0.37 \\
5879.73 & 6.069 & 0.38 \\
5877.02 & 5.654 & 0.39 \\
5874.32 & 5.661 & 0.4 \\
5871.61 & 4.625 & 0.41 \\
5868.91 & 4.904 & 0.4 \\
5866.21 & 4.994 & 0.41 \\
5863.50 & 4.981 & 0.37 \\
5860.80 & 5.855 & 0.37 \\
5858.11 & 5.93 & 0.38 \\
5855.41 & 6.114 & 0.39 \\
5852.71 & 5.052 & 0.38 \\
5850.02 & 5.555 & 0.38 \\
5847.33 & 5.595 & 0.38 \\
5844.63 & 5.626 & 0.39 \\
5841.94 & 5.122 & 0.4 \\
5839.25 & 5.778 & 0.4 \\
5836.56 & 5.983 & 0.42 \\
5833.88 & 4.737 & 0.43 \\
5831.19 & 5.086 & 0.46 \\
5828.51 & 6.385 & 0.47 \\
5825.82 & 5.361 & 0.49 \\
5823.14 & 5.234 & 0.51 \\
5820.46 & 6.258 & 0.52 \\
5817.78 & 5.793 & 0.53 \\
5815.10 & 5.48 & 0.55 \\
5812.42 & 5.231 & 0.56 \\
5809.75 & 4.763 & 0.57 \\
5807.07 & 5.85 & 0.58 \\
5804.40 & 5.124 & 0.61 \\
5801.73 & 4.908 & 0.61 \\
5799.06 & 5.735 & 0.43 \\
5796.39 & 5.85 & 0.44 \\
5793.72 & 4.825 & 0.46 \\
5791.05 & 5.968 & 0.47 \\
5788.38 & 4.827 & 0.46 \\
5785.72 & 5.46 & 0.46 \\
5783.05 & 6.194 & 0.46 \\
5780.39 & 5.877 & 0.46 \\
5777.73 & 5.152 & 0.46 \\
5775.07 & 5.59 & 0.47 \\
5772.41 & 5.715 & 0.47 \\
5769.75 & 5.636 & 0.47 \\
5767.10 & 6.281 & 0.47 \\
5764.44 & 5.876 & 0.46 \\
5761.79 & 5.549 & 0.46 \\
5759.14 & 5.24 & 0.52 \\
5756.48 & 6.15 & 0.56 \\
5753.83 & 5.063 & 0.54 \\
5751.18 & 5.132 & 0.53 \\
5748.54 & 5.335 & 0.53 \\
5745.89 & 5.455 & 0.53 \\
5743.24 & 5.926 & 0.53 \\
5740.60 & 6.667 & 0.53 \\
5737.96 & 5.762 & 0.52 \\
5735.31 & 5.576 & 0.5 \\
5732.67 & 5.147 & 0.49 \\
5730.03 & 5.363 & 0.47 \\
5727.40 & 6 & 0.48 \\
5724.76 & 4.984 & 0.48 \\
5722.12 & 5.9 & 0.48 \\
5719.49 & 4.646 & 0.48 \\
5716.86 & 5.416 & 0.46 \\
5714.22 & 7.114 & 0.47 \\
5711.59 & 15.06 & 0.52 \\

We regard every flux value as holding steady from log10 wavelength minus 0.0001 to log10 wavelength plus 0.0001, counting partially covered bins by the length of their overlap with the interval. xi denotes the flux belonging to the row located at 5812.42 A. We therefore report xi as 5.231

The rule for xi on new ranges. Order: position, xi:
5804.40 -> 5.124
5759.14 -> 5.24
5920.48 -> 5.21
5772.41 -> 5.715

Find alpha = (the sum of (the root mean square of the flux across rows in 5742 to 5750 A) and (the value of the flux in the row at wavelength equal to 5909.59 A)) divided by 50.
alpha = 0.227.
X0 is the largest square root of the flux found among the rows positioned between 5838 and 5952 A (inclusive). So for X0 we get 2.56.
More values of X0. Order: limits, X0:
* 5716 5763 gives 2.58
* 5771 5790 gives 2.49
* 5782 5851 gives 2.53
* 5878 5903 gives 2.46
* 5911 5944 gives 2.56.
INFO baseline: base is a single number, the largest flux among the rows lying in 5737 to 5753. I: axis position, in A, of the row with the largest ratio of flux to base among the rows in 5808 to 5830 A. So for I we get 5828.51 A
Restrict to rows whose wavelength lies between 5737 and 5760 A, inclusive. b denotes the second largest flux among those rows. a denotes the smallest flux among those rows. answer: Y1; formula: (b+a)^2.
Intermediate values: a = 5.063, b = 6.15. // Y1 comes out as 126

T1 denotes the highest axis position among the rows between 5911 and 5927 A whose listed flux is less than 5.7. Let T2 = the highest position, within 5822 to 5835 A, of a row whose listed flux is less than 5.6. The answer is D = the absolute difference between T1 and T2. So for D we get 92.1 A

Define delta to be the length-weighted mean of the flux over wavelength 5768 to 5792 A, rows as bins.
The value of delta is 5.61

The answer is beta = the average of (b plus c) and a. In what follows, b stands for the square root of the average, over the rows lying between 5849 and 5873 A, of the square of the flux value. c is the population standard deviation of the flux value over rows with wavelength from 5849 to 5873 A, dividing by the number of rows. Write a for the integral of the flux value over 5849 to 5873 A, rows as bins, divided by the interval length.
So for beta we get 5.60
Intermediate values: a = 5.33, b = 5.36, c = 0.50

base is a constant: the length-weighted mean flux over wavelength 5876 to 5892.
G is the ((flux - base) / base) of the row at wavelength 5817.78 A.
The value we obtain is 0.06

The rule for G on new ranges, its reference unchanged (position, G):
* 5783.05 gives 0.14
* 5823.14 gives -0.04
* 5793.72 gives -0.12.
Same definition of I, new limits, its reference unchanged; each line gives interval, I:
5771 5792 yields 5783.05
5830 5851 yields 5836.56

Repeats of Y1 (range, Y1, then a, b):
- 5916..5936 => 115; 5.106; 5.609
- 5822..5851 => 115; 4.737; 5.983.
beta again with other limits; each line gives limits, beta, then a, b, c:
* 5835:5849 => 5.76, 5.61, 5.63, 0.28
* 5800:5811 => 5.39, 5.19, 5.18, 0.42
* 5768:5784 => 5.86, 5.70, 5.70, 0.31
